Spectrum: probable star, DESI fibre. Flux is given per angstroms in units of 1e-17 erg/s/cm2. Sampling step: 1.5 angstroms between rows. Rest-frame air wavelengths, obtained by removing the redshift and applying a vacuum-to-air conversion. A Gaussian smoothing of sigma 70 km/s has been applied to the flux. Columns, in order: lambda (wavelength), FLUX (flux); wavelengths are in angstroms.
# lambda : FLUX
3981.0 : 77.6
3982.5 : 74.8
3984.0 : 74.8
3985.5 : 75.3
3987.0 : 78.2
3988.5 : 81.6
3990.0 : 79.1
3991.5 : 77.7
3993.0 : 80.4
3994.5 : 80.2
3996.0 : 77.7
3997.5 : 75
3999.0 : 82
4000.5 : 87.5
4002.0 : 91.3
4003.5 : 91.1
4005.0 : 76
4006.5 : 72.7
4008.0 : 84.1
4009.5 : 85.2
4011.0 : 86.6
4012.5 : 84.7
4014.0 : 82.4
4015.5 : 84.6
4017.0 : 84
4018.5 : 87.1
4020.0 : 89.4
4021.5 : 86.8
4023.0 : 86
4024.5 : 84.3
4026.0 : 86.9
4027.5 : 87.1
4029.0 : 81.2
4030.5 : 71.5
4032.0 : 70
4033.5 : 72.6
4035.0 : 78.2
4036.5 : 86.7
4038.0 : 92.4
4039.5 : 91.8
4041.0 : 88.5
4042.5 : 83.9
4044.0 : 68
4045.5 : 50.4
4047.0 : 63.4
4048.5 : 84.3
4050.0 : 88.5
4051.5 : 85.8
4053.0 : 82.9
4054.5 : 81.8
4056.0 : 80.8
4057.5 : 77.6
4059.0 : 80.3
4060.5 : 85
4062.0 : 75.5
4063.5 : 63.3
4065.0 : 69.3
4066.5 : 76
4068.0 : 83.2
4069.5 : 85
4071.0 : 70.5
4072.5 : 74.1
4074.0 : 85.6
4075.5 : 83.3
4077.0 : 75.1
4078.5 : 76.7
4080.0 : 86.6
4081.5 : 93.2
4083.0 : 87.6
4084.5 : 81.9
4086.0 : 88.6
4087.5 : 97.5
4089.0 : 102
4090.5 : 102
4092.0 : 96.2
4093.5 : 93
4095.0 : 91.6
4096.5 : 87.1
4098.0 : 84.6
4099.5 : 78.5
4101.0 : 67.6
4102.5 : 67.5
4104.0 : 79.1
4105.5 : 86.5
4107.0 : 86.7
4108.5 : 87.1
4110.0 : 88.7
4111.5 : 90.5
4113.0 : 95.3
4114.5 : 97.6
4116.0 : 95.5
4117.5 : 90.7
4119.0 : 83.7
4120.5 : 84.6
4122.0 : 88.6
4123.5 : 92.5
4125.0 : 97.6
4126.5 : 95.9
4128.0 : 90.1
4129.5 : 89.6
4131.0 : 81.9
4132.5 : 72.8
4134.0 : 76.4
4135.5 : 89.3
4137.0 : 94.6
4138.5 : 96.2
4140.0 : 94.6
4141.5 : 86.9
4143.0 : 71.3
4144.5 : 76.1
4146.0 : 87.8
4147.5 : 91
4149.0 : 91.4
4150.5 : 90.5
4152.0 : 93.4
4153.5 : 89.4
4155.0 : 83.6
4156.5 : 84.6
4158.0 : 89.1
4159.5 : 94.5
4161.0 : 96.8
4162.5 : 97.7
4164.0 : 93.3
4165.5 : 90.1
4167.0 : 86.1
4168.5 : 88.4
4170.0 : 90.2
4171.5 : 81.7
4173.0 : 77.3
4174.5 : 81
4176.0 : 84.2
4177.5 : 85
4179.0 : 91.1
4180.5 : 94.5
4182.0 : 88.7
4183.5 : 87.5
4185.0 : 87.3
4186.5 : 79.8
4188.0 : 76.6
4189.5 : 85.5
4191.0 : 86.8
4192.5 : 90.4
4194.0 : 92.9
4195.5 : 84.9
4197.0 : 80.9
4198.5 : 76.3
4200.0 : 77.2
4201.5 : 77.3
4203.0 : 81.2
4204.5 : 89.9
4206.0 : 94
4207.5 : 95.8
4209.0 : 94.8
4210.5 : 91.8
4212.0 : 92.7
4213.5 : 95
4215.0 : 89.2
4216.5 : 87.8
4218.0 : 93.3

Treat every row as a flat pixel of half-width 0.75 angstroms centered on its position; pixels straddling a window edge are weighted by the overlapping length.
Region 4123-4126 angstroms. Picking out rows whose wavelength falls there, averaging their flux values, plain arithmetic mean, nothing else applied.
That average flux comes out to 95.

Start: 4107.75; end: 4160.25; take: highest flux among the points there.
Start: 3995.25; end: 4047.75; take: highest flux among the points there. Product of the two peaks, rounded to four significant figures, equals 9018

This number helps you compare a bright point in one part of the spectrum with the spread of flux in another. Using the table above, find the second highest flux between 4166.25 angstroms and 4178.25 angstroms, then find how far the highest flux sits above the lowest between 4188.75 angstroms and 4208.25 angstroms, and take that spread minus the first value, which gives -68.9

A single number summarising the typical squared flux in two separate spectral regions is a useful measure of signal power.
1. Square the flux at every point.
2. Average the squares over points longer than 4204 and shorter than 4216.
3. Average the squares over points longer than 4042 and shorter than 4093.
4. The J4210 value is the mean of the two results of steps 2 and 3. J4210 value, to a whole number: 7685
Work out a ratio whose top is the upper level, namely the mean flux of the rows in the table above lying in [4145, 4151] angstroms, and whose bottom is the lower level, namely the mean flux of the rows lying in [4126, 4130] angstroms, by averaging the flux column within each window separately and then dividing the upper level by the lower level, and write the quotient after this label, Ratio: 0.98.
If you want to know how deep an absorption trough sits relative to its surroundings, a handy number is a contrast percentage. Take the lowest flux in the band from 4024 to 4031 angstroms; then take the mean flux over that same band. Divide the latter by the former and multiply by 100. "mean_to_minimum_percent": 115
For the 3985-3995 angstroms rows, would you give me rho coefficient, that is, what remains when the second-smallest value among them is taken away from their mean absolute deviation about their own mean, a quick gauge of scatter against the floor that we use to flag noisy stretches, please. -76.1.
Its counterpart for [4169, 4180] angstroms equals -77.2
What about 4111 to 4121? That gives -80.3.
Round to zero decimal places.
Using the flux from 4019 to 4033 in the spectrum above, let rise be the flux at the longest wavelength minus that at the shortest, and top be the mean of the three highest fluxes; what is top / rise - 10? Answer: -15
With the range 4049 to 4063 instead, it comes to -17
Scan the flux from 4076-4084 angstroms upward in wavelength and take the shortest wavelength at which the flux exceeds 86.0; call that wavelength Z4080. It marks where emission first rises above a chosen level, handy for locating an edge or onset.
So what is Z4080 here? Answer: 4080.0 angstroms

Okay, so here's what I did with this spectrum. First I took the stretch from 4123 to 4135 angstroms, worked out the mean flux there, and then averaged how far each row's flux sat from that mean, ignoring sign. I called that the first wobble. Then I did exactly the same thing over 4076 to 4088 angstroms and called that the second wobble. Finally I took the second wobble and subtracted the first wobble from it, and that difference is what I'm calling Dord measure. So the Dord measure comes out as -2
